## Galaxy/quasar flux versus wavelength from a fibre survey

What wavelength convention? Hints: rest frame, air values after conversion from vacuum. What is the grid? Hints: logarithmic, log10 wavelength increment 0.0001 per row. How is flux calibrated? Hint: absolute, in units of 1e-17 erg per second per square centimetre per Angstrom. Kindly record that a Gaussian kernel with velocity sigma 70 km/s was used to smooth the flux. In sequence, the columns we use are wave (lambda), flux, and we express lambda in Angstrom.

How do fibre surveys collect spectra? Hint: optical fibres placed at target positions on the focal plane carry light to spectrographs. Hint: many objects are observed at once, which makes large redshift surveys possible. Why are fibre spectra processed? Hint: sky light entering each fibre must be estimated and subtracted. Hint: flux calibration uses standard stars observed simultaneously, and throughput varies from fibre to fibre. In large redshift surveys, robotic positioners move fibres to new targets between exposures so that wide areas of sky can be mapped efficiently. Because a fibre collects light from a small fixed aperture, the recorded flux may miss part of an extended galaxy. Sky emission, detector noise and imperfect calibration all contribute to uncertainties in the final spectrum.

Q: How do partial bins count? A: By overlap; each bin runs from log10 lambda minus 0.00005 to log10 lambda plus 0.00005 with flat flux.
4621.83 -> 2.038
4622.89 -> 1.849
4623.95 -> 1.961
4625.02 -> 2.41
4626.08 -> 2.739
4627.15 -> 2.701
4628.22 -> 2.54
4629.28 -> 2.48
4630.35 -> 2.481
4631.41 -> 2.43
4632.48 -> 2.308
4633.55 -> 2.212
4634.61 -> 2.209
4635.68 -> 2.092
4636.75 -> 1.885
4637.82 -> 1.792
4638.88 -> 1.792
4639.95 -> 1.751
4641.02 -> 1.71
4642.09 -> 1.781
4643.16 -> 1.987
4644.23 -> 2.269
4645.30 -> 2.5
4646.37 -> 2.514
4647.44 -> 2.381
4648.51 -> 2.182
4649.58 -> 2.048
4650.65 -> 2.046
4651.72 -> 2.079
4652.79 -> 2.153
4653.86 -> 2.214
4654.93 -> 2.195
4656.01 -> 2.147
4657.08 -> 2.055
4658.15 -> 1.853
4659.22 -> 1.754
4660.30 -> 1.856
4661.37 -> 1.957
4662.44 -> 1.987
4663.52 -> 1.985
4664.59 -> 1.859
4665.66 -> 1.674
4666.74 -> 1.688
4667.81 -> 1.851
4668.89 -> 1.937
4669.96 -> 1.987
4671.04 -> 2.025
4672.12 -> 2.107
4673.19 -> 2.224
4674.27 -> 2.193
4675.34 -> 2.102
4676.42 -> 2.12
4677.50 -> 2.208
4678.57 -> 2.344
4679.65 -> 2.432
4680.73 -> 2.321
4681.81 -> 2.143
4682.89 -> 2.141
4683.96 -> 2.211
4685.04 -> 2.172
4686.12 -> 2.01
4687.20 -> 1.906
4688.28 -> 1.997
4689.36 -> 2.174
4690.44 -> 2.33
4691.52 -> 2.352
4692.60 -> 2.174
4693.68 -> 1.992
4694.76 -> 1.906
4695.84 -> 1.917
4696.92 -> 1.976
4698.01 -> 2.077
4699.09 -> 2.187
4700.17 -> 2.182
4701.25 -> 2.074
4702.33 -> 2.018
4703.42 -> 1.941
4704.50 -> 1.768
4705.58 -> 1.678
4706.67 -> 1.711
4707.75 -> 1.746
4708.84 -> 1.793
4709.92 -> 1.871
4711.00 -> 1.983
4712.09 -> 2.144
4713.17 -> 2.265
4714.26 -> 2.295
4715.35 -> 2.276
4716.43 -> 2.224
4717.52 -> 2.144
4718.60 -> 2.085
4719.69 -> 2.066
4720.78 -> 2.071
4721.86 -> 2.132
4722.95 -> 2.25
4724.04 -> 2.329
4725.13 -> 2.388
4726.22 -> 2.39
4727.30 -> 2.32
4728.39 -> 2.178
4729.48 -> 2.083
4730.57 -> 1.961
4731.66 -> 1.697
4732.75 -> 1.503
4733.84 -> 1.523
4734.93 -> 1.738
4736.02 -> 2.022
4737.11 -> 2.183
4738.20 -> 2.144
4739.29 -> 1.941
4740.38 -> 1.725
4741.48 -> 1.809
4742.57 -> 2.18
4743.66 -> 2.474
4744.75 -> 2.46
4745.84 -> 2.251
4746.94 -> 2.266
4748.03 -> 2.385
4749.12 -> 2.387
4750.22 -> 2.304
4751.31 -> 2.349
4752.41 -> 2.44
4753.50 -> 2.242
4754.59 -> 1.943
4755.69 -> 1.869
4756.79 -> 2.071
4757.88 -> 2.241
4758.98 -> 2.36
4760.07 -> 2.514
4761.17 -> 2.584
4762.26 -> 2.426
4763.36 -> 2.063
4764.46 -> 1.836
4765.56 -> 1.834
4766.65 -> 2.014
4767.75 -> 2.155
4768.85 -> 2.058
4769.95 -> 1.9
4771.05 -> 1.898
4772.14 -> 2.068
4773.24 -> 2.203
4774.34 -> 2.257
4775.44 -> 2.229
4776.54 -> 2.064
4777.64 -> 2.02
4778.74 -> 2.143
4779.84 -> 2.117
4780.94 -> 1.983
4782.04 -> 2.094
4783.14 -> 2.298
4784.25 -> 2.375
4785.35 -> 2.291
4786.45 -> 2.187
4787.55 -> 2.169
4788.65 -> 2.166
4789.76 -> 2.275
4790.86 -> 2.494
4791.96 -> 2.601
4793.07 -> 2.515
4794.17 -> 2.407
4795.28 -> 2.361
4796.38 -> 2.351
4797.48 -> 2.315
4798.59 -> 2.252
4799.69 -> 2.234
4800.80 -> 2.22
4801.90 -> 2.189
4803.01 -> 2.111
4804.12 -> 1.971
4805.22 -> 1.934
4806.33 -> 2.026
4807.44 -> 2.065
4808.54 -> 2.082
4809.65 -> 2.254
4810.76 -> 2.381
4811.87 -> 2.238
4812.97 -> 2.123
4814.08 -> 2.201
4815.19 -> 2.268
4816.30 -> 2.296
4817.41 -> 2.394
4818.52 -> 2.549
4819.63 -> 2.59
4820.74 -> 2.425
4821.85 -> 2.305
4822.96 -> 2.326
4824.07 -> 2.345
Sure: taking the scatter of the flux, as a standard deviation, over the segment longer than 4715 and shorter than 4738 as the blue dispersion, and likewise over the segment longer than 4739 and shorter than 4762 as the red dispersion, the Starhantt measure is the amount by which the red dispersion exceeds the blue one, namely -0.014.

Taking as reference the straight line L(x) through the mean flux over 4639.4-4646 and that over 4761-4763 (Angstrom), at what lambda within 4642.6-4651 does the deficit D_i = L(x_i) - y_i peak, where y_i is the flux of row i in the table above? 4643.16 Angstrom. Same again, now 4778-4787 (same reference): 4780.94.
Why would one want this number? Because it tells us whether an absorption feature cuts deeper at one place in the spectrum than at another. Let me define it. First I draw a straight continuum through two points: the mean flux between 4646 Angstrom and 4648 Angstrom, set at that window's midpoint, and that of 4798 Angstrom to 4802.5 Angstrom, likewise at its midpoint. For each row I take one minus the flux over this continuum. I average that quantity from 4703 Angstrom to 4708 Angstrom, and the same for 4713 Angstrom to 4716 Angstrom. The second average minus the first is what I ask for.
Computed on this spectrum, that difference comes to -0.22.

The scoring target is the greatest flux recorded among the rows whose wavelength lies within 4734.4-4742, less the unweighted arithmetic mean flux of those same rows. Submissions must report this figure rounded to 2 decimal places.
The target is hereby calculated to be 0.25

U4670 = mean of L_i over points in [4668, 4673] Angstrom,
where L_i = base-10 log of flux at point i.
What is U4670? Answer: 0.304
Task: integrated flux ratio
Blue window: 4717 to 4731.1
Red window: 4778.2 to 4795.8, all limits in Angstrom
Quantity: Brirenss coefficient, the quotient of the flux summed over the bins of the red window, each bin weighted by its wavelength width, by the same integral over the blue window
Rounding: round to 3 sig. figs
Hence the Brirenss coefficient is 1.30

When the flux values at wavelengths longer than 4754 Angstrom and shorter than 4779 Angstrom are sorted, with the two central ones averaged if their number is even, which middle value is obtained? 2.07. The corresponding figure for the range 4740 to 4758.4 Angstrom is 2.25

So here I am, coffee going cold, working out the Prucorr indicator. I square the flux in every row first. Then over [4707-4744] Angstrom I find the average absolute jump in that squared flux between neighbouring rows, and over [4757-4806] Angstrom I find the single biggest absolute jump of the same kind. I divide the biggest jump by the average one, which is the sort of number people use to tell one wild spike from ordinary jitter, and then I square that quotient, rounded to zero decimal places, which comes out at 12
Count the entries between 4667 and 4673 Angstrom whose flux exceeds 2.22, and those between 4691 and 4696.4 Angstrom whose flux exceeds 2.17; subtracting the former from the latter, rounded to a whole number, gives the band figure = 2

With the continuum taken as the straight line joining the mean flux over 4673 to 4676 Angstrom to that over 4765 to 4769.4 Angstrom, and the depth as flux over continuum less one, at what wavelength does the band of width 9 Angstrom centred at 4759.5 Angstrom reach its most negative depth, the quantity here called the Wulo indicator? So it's 4755.69 Angstrom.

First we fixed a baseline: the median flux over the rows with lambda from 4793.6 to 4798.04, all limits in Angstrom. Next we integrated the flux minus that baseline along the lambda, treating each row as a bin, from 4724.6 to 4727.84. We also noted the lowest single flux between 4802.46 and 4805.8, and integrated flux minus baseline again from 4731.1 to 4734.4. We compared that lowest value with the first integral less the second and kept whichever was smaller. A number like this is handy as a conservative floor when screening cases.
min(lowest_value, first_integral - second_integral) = 1.9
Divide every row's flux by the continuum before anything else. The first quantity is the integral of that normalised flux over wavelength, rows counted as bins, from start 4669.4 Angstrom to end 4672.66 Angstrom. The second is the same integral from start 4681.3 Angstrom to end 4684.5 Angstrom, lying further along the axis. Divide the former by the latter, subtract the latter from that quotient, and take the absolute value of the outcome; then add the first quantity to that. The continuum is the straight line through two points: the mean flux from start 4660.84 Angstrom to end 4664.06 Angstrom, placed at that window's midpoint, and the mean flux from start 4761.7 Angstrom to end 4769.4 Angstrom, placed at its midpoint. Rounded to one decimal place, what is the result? 5.9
